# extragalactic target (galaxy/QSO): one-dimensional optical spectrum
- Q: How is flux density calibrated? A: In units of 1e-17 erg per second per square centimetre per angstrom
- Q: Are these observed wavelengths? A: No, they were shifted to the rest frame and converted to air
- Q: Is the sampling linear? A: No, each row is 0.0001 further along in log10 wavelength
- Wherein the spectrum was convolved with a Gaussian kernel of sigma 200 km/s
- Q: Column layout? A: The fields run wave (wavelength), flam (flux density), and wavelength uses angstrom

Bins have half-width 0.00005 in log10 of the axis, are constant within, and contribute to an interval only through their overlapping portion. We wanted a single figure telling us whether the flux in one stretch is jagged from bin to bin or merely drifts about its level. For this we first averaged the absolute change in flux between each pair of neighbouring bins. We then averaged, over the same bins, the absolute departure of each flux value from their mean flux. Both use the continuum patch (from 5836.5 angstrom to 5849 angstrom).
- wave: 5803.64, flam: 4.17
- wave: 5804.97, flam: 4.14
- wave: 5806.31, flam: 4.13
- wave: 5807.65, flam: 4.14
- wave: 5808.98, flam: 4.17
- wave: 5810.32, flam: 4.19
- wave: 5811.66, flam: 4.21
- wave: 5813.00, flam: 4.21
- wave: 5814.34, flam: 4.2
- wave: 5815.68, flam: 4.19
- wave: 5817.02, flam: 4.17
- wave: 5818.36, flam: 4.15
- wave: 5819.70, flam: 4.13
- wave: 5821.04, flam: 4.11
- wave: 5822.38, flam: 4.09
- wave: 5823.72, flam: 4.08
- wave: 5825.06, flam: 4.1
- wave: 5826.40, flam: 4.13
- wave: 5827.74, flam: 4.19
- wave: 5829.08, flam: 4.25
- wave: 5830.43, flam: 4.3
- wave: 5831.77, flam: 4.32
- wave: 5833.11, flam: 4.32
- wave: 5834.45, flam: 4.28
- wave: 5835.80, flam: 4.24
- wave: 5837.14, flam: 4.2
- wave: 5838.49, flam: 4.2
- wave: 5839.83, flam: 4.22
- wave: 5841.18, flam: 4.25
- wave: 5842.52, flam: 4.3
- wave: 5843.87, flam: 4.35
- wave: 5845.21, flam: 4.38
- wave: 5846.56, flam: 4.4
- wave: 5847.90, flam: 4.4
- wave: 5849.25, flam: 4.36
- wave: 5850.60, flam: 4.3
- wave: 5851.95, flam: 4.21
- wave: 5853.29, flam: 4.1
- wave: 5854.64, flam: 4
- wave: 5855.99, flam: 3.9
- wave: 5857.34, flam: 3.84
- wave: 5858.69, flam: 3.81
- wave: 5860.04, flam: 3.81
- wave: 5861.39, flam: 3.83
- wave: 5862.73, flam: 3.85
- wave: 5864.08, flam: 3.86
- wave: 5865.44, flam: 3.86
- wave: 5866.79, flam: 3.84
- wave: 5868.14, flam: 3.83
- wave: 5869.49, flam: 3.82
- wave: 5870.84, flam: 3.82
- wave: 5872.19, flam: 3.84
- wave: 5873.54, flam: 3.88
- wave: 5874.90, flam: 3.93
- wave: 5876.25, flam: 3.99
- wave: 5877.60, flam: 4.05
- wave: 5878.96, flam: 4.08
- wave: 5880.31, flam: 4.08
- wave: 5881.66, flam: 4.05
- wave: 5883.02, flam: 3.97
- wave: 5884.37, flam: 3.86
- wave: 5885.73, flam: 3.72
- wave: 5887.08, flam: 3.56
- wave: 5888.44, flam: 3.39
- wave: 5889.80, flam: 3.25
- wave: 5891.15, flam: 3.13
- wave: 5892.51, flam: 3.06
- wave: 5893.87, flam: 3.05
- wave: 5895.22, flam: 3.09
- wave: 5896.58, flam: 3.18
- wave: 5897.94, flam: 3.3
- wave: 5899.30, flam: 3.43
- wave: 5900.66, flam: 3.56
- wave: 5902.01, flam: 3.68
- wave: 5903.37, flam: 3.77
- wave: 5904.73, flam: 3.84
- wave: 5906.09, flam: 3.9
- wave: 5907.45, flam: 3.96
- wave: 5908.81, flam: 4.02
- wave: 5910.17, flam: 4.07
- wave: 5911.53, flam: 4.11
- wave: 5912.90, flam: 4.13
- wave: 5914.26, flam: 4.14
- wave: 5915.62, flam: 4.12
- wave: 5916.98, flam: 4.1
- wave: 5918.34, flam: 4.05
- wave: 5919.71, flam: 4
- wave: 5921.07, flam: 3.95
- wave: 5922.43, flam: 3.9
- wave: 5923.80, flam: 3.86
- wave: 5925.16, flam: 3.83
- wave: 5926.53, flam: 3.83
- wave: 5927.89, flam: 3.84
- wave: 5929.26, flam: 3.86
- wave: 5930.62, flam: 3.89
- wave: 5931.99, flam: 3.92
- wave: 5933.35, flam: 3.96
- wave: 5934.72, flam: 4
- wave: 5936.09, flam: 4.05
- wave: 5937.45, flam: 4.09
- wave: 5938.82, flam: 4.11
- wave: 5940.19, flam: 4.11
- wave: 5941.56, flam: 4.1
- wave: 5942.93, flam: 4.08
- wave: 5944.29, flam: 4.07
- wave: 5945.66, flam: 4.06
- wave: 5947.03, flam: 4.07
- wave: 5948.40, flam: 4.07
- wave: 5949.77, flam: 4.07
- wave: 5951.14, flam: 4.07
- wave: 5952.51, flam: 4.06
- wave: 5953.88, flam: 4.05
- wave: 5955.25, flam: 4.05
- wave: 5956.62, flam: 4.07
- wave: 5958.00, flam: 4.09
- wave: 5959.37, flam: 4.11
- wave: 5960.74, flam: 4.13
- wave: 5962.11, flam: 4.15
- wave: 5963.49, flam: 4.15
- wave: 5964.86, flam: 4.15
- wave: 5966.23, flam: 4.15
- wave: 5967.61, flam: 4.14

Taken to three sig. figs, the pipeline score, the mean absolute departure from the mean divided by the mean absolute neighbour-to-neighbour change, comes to 2.93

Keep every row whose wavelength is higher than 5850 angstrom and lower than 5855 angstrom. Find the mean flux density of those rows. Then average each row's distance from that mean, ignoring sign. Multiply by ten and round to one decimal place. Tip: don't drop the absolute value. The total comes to 1.0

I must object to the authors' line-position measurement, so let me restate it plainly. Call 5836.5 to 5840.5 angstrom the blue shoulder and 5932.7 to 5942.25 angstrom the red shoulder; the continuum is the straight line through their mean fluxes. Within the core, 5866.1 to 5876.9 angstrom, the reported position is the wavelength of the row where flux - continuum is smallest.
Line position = 5869.49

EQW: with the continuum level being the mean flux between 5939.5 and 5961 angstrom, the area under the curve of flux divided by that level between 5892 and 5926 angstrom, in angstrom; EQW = 31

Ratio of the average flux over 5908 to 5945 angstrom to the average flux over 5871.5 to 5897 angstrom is 1.10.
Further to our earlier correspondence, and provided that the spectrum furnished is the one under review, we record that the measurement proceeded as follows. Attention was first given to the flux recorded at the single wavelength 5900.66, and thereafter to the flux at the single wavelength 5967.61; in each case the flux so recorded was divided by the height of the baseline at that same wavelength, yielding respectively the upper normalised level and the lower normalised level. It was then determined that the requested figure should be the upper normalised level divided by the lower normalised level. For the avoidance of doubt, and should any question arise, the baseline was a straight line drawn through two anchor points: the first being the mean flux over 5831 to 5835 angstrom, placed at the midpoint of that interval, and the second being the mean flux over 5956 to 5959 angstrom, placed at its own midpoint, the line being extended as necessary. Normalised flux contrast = 0.83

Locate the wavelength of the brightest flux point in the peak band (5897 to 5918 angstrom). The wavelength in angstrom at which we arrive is 5914.26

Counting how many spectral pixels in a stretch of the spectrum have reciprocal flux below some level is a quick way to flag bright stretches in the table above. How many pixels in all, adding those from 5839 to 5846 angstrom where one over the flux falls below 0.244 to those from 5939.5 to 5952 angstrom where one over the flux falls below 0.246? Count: 13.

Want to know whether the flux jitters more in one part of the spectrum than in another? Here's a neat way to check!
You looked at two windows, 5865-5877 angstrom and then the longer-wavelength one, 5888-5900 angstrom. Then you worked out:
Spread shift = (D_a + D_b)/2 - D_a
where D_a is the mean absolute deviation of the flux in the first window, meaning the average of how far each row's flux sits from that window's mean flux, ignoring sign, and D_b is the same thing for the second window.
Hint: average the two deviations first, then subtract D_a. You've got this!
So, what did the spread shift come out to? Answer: 0.04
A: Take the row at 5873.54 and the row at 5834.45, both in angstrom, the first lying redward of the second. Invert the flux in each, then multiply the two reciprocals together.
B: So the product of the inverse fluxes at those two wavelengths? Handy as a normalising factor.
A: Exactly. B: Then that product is 0.060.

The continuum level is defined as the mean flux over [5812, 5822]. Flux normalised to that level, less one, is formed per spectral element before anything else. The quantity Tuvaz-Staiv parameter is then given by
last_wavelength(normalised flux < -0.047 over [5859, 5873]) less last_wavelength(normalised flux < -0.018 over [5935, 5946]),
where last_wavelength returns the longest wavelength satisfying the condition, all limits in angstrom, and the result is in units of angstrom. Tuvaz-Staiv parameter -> -73.5 angstrom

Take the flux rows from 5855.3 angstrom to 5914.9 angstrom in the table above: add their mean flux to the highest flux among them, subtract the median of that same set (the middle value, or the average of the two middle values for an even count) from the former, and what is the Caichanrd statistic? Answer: 4.05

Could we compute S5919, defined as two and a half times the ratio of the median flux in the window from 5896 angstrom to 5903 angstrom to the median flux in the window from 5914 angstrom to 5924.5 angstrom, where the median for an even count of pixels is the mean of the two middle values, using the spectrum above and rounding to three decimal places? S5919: 2.130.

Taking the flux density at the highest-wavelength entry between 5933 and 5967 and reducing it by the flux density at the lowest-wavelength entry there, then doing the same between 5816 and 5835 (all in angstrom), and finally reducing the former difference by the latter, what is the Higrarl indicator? 0.1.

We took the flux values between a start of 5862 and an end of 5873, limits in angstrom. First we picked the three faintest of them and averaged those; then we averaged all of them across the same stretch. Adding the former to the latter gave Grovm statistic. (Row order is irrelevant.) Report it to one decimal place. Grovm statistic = 7.7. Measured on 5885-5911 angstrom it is 6.6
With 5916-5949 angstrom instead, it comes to 7.8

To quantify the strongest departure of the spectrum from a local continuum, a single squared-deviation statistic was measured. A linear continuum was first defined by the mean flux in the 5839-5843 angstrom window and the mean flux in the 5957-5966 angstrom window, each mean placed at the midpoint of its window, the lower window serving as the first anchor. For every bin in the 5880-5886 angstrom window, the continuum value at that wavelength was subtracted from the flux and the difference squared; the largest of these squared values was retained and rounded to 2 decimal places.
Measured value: 0.24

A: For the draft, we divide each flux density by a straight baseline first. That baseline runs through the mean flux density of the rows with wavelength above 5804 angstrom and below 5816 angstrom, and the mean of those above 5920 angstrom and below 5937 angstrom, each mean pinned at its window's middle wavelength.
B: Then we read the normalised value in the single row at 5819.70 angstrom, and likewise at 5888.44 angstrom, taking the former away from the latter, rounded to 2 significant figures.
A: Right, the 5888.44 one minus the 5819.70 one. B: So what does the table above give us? -0.15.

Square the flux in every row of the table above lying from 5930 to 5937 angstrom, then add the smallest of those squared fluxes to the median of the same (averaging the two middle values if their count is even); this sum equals 30.8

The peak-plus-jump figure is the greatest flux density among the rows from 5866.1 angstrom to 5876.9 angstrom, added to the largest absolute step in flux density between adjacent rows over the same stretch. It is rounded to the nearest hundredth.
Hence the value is 4.05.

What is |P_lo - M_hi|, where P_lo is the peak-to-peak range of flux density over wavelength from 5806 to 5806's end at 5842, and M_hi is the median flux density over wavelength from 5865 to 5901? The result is 3.58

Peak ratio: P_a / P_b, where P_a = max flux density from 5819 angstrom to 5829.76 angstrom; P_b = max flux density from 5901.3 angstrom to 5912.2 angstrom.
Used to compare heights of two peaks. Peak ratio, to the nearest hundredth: 1.03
